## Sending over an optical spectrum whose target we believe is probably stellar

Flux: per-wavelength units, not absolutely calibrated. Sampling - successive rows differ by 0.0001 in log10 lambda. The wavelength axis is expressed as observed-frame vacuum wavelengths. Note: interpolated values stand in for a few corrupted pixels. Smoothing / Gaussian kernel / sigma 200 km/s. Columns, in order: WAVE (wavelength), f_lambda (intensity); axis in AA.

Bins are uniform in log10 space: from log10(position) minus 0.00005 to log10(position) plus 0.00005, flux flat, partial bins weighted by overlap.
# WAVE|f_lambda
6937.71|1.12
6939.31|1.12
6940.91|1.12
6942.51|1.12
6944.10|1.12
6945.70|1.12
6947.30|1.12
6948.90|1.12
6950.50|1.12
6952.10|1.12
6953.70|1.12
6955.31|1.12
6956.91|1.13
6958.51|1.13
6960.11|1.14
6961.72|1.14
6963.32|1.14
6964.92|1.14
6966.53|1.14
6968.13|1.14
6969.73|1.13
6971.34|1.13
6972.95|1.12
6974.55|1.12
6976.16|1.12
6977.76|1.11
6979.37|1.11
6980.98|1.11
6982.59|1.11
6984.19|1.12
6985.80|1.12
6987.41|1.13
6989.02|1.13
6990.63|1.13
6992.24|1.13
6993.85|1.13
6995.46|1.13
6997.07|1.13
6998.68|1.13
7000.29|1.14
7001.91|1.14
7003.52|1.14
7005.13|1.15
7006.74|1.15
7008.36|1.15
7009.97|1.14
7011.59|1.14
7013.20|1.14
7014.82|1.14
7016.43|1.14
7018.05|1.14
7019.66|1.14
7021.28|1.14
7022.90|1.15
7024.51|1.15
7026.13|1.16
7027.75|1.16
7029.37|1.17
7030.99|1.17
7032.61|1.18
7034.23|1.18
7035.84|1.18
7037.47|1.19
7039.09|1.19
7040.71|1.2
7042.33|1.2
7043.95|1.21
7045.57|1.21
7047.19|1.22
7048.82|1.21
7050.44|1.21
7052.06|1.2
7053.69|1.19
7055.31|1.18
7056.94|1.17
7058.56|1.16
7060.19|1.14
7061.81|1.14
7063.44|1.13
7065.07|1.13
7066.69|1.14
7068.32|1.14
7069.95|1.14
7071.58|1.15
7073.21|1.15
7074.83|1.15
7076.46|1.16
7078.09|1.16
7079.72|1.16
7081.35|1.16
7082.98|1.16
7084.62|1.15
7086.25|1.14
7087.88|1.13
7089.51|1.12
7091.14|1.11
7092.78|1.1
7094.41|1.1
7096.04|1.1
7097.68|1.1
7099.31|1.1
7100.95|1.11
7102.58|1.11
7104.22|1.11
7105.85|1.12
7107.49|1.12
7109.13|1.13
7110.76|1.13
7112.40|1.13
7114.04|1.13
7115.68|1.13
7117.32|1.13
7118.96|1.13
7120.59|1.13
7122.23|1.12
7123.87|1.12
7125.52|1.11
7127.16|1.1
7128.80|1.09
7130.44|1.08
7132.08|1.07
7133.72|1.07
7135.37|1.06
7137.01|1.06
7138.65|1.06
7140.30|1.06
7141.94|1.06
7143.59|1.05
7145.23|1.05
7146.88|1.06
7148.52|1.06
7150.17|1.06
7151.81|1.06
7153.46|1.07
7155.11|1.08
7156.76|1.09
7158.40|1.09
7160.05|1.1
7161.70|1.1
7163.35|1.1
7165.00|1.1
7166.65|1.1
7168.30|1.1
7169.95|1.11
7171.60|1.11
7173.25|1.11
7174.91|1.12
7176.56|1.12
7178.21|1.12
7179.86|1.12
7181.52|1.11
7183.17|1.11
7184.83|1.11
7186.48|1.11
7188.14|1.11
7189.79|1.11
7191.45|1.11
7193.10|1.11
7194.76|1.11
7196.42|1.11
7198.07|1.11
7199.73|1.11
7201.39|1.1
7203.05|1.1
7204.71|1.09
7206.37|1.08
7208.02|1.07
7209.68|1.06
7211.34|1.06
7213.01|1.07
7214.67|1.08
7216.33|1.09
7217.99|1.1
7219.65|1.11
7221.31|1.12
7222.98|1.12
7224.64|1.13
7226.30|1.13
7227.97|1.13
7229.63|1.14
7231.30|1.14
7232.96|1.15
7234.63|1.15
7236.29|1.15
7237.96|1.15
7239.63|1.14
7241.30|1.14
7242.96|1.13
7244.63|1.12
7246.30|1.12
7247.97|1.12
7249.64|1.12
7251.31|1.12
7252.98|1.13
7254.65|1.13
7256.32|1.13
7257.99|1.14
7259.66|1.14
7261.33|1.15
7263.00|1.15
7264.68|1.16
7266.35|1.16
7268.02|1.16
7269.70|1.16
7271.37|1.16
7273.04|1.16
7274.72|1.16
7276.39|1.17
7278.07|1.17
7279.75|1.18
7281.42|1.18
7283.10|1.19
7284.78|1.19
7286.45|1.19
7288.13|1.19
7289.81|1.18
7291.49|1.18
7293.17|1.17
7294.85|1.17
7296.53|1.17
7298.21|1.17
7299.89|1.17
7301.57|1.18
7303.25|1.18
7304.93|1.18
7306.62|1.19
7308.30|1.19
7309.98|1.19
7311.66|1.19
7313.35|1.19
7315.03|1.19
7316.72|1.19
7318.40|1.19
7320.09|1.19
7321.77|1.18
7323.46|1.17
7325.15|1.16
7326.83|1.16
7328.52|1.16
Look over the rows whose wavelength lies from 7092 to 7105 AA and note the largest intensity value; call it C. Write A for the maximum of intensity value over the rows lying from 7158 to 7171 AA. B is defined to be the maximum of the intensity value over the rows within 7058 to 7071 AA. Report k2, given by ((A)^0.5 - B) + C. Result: 1.00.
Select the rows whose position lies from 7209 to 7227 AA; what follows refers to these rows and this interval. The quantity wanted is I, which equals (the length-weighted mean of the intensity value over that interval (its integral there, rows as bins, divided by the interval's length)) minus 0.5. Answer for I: 0.597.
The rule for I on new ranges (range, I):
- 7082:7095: 0.627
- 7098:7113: 0.617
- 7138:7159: 0.565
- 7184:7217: 0.595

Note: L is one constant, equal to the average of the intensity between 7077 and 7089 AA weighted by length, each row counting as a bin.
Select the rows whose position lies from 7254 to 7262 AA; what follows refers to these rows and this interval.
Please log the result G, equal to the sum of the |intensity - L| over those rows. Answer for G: 0.063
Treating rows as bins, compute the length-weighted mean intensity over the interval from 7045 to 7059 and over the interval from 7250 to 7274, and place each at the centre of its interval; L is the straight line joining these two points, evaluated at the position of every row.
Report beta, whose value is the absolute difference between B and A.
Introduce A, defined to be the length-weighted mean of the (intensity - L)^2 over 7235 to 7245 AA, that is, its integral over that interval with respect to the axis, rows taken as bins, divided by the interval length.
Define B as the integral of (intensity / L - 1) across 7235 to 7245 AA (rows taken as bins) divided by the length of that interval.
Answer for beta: 0.01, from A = 0.0002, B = -0.010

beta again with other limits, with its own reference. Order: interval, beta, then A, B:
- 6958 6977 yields 0.07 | 0.0068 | -0.068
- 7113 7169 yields 0.08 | 0.0081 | -0.074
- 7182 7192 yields 0.05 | 0.0029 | -0.046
